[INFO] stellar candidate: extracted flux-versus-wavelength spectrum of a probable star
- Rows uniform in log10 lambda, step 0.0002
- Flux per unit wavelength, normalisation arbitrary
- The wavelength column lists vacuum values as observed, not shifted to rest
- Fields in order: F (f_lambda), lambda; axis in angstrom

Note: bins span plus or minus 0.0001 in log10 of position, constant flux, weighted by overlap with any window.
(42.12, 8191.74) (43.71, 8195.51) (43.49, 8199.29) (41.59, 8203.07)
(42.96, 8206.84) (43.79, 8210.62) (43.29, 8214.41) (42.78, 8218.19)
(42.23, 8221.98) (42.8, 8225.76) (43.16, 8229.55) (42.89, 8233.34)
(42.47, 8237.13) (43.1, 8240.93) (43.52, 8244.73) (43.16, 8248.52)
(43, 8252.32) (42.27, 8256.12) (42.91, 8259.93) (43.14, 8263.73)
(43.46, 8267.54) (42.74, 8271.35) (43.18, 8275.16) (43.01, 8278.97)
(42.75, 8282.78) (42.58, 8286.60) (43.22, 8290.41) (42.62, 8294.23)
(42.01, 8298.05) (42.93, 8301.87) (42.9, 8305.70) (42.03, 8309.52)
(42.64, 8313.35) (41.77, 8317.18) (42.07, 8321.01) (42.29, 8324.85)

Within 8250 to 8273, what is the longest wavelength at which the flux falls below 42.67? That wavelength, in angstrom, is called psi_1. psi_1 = 8256.12 angstrom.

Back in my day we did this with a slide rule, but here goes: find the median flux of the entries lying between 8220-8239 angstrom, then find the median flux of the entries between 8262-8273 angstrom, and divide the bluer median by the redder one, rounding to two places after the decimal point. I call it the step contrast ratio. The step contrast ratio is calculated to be 0.99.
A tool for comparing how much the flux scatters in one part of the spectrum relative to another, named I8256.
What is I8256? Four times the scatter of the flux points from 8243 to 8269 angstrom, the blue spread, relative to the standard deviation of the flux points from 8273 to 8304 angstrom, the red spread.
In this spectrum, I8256 4.2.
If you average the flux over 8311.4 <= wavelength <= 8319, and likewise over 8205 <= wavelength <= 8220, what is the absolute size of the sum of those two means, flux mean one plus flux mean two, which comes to 85.4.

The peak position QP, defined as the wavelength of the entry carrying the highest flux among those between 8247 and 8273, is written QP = 8267.54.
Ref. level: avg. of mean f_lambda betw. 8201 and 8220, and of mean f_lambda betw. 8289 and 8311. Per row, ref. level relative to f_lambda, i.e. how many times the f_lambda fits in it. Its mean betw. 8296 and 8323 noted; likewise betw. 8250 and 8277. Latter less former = -0.015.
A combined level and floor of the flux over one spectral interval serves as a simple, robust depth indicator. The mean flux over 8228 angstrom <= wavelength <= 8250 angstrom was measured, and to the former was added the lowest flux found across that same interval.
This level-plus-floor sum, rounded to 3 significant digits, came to 85.5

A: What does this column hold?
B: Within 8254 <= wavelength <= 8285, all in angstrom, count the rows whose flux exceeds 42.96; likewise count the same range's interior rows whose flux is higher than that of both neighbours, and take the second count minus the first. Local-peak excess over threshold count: -2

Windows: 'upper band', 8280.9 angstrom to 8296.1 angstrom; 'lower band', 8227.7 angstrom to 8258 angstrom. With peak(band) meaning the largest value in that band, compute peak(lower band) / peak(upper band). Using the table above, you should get 1.01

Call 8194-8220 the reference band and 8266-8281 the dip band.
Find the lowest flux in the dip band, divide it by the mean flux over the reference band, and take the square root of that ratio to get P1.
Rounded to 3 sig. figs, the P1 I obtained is 0.996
